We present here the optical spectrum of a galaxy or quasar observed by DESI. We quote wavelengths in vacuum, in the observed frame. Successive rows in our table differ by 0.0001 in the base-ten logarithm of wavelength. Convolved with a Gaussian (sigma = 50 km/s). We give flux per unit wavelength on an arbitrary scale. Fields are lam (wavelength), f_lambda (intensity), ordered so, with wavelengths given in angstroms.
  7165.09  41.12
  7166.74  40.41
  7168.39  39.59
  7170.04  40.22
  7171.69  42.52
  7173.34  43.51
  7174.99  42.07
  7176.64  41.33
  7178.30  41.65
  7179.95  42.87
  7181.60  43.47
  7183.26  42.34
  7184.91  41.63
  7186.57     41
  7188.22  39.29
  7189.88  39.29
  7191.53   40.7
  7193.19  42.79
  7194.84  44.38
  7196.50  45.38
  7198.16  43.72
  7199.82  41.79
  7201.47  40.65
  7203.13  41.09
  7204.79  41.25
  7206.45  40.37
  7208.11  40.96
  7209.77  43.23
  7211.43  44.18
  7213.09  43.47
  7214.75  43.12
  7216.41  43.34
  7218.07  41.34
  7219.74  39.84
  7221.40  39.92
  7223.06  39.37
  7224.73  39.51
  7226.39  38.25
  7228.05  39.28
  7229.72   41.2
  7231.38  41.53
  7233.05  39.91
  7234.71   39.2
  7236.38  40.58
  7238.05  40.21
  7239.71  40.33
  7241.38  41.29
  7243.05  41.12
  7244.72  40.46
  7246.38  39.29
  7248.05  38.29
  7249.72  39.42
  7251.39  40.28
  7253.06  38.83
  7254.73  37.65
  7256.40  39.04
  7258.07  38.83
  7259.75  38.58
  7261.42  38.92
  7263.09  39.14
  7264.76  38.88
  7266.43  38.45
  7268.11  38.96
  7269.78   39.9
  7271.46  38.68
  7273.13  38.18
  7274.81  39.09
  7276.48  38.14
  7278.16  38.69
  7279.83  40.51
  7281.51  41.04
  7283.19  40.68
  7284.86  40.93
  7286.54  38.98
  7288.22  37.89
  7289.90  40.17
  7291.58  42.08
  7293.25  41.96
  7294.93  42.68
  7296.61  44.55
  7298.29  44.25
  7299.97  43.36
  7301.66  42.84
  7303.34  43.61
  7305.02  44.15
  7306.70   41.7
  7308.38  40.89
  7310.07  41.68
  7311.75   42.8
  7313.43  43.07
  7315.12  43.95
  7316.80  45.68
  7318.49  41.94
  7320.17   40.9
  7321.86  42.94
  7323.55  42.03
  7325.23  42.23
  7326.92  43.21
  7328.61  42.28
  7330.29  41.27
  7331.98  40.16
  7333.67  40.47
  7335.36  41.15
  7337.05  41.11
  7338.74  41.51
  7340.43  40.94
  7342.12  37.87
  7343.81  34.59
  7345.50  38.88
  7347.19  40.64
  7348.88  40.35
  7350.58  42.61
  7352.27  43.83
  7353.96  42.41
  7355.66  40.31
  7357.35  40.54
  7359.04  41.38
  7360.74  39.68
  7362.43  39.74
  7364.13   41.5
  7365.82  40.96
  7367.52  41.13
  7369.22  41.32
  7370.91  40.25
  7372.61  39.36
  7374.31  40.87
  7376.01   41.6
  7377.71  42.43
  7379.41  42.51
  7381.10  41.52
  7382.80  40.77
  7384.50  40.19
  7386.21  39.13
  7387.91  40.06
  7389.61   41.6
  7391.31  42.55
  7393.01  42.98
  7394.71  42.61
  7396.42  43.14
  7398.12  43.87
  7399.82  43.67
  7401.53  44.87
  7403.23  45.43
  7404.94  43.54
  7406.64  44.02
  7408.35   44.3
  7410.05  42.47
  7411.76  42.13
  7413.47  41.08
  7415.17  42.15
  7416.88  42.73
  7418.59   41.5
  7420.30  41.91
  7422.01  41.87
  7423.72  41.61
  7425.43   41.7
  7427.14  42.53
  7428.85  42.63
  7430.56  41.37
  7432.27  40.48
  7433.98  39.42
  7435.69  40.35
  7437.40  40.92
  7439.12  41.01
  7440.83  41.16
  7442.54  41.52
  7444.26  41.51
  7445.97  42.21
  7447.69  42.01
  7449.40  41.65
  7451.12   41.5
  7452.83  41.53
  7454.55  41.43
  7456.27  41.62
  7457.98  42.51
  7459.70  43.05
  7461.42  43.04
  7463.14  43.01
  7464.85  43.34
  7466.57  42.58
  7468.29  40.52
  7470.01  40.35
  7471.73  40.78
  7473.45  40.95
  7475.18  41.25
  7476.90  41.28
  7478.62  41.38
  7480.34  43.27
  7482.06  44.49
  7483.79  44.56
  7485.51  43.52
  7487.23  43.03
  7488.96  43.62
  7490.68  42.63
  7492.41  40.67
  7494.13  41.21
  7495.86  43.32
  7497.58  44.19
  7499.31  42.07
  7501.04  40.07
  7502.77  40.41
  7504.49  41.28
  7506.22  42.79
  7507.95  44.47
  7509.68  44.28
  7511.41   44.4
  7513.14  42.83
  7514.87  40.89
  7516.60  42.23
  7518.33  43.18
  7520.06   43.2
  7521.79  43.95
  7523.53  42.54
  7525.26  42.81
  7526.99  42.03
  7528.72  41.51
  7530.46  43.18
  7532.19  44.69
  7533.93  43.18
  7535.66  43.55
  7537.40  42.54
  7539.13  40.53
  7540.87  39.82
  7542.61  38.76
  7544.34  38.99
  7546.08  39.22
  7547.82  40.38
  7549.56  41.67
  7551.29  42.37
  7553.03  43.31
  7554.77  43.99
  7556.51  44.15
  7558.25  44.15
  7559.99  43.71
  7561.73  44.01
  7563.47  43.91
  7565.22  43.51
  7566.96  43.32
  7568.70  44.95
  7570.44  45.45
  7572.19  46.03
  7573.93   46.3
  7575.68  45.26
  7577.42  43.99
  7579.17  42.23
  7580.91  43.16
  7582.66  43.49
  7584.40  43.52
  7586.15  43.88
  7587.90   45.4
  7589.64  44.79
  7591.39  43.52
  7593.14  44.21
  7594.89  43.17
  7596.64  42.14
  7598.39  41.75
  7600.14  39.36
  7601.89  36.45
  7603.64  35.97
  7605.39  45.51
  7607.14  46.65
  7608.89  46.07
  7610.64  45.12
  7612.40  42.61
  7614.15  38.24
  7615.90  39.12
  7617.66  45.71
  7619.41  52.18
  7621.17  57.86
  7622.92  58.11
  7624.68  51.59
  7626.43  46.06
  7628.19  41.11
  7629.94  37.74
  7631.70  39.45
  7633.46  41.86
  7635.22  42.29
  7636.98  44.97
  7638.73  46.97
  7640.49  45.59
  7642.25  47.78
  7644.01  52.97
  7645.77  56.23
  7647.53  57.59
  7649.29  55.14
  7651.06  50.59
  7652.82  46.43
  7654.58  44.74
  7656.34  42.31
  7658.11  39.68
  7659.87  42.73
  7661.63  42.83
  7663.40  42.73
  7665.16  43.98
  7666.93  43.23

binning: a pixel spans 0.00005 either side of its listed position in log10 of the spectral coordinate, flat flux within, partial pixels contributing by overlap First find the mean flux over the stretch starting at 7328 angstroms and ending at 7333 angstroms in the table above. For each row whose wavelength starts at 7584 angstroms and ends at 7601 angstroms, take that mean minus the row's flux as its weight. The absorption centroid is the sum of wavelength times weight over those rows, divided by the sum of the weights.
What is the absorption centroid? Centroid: 7589.0 angstroms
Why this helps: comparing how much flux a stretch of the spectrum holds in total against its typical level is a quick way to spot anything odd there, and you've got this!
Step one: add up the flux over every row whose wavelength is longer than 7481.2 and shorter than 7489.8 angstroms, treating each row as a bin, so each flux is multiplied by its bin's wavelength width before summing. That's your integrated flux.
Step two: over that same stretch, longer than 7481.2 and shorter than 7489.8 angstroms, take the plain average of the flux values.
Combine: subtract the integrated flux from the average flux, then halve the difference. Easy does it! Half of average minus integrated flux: -167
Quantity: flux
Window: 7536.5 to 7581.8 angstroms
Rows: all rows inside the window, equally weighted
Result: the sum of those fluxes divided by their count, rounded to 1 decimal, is 42.9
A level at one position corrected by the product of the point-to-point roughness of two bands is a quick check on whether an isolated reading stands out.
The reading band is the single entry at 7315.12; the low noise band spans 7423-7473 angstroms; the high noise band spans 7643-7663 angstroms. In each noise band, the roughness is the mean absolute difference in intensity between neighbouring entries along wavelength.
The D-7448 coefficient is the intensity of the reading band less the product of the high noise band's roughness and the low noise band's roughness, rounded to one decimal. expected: 42.7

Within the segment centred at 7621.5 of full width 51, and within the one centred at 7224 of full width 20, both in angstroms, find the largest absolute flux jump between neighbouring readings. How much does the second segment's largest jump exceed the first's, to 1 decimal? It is -7.5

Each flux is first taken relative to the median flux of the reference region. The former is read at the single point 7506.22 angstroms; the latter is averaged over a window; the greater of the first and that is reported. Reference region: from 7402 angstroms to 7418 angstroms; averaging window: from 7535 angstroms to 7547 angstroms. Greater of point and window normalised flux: 1.00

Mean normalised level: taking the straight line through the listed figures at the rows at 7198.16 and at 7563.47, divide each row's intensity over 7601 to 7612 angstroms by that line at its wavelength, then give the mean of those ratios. 0.97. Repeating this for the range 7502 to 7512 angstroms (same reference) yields 0.98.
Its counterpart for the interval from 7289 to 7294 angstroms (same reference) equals 0.95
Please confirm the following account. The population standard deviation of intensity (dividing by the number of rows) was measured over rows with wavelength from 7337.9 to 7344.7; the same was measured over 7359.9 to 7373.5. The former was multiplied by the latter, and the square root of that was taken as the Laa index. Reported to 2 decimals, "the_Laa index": 1.47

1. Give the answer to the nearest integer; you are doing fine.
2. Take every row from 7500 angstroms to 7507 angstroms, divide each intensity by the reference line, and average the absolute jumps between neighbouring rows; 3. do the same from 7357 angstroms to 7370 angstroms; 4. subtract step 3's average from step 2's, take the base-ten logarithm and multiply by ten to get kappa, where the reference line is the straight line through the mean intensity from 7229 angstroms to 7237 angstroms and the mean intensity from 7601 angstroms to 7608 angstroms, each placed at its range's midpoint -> -24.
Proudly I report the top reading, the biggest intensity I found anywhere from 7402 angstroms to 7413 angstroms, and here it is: 45.43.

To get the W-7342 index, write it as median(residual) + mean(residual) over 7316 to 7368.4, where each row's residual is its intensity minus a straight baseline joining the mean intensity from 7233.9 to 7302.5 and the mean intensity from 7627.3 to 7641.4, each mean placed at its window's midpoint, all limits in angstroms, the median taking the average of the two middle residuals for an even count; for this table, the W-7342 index 1.1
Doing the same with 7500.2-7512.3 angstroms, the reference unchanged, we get 2.0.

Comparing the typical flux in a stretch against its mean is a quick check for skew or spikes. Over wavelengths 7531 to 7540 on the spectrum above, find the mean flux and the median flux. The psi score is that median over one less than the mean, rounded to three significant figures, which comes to 1.03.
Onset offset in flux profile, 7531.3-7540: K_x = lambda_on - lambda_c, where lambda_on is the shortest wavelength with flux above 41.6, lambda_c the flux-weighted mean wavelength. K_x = -3.4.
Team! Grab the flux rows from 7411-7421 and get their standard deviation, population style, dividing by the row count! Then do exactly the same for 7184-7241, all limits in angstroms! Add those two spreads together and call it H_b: 2.3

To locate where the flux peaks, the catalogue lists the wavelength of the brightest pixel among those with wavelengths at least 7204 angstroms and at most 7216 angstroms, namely 7211.43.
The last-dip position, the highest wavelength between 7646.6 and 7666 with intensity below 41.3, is 7658.11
